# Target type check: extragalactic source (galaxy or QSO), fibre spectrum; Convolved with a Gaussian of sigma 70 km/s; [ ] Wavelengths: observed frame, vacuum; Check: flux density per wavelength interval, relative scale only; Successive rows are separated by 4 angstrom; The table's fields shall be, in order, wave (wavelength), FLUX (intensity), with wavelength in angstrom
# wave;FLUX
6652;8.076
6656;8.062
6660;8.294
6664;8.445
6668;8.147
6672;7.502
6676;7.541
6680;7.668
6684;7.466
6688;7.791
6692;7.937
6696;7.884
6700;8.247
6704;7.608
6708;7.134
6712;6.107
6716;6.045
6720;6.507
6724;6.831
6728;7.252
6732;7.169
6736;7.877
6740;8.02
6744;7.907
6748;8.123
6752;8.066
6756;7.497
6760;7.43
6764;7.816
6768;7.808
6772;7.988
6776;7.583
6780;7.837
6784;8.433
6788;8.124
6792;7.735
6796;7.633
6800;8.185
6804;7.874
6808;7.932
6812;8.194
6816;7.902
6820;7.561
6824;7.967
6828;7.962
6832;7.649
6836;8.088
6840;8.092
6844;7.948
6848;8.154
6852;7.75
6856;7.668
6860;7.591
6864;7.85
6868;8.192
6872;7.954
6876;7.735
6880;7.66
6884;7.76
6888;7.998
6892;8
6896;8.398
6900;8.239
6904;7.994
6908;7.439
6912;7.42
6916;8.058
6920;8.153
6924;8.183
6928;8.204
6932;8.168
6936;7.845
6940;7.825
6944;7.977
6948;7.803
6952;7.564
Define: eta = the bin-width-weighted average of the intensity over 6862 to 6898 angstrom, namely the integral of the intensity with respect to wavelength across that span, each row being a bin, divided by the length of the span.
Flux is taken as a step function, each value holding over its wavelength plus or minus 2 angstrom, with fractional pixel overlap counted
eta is 7.95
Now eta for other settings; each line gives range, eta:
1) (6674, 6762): 7.46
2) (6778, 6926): 7.93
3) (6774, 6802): 7.93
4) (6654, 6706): 7.89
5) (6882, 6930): 7.99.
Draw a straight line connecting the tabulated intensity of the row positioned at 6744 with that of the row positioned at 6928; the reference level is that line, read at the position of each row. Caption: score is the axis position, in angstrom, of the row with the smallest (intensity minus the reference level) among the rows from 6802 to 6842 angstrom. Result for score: 6820 angstrom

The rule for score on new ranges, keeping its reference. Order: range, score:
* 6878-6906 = 6880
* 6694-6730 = 6716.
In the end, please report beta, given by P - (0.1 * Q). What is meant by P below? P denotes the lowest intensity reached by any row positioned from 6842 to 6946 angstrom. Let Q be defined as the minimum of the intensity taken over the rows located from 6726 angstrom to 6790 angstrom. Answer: 6.7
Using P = 7.42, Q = 7.169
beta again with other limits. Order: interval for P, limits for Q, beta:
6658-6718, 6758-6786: 5.3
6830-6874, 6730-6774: 6.9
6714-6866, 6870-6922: 5.3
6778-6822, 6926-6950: 6.8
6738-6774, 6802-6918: 6.7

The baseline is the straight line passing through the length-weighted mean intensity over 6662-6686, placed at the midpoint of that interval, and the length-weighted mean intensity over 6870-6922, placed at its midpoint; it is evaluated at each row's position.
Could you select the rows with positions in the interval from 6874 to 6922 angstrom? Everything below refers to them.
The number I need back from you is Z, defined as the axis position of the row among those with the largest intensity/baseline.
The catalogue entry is 6896 angstrom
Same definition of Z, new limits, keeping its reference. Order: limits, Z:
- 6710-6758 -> 6748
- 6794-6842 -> 6812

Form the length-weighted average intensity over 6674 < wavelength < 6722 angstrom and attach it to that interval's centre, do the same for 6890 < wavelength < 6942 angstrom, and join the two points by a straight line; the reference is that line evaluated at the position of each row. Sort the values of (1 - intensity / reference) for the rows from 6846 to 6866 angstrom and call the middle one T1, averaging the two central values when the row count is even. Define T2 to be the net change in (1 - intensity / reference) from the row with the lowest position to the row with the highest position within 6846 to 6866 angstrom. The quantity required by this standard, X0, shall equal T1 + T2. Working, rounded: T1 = 0.006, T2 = 0.05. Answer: 0.05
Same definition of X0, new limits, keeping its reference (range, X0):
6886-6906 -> 0.00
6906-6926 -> -0.10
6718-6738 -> -0.14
